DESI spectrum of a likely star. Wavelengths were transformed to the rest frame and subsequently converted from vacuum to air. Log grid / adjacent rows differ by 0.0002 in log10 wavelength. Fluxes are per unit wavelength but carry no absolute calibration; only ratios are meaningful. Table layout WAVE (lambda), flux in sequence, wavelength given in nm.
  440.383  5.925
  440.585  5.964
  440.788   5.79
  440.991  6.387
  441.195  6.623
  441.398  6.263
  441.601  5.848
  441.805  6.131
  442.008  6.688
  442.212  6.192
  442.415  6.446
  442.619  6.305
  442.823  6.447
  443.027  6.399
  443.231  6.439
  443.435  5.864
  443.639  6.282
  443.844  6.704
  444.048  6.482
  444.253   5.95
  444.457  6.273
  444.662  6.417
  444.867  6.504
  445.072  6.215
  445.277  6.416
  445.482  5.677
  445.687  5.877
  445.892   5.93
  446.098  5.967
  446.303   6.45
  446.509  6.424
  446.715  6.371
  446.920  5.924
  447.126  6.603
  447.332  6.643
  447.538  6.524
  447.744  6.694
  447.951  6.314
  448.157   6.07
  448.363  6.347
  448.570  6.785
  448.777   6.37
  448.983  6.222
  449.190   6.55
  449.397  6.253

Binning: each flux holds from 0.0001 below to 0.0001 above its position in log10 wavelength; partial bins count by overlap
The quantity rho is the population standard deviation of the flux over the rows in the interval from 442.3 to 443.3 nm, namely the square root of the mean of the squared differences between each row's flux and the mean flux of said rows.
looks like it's 0.05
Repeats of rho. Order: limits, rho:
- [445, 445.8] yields 0.29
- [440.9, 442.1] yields 0.29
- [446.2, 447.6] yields 0.22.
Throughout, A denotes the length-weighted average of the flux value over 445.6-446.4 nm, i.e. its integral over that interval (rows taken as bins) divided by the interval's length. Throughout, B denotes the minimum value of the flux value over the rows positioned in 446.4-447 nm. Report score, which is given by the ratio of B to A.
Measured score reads 0.98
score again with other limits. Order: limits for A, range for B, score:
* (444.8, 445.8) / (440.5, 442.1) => 0.95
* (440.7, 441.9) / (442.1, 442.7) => 1.00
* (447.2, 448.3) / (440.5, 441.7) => 0.90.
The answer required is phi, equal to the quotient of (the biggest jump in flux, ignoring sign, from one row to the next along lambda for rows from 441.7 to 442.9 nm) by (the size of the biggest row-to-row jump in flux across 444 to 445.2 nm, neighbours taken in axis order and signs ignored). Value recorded 1.05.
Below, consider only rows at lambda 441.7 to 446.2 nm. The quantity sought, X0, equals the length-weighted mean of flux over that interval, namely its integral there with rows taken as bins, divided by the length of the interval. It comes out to 6.25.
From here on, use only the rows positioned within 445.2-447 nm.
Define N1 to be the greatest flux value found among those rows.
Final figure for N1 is 6.45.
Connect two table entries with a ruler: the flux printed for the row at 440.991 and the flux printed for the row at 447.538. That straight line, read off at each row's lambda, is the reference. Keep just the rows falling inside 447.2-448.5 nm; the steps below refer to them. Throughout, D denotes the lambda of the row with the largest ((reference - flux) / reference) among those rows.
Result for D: 448.157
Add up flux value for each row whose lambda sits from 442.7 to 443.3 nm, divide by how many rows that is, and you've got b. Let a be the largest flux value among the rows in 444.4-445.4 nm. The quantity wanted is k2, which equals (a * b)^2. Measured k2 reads 1748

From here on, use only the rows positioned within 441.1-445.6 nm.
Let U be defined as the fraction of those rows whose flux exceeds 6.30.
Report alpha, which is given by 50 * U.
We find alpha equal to 27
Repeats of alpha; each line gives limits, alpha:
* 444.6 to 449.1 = 32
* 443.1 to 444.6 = 21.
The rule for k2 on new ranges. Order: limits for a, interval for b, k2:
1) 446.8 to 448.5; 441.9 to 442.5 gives 1860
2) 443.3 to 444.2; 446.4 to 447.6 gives 1849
